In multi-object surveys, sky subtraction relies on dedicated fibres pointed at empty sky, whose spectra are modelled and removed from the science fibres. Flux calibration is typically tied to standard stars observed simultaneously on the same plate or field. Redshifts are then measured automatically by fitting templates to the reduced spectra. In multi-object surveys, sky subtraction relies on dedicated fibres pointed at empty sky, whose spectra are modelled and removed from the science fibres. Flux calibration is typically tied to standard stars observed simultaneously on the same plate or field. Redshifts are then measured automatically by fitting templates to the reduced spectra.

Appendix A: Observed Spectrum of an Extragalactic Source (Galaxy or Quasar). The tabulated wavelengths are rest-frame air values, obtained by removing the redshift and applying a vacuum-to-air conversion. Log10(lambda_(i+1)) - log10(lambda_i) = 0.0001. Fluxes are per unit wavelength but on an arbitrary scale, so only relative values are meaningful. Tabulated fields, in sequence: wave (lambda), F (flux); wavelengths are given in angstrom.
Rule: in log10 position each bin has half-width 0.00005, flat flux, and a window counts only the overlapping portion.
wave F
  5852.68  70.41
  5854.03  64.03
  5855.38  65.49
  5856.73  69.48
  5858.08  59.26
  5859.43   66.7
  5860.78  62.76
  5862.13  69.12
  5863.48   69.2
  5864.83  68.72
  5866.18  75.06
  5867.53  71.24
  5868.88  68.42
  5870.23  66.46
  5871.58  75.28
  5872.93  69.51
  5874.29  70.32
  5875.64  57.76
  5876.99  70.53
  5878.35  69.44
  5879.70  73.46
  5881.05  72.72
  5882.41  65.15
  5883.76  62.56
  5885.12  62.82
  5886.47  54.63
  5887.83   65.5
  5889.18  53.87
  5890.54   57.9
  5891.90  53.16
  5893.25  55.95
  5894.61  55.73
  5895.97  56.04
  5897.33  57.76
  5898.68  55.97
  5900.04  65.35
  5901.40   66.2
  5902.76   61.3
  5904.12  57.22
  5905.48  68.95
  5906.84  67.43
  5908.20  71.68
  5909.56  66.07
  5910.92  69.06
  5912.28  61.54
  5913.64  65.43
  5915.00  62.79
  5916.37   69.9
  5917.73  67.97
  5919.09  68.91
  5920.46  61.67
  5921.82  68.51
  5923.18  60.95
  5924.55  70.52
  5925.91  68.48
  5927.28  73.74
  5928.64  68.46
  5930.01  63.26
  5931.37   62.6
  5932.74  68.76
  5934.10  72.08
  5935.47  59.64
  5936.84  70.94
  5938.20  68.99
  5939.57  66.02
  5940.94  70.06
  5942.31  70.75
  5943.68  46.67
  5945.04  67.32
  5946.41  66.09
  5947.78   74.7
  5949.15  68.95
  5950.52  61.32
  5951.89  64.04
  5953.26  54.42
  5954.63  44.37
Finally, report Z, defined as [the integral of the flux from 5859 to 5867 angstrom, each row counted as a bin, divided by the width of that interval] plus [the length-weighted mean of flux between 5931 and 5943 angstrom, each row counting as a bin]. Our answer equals 137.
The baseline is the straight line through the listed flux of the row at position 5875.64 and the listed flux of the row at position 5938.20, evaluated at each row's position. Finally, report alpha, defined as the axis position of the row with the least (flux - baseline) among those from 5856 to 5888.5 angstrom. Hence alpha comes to 5886.47 angstrom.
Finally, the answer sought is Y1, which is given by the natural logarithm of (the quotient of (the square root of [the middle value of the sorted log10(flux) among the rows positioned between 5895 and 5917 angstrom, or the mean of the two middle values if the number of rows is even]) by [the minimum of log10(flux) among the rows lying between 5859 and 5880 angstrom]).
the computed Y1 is -0.268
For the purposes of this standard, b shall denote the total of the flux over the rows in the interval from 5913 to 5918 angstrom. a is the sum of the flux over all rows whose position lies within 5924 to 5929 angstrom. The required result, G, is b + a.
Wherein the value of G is 547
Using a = 281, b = 266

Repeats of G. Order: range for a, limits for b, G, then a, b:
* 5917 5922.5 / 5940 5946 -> 522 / 267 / 255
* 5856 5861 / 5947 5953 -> 527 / 258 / 269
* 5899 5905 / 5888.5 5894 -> 471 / 250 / 221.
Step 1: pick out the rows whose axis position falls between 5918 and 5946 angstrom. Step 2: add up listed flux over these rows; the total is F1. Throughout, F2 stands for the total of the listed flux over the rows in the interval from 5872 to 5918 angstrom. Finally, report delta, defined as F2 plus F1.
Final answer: 3490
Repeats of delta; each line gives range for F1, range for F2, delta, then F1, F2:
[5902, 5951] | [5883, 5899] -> 3081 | 2389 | 692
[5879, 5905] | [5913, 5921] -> 1550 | 1153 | 397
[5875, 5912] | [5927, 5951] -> 2895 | 1694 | 1200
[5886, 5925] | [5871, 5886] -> 2568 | 1818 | 750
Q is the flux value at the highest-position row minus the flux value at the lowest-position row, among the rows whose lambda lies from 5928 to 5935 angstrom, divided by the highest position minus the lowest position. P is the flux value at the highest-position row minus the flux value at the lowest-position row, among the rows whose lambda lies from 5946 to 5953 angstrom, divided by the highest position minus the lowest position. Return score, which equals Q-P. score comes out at 1.04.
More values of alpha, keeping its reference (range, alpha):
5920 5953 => 5943.68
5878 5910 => 5891.90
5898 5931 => 5898.68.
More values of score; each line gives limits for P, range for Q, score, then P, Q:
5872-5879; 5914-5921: -0.19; 0.0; -0.2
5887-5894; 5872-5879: 1.75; -1.8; 0.0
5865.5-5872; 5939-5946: 0.20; 0.0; 0.2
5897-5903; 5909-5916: -1.25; 0.7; -0.6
